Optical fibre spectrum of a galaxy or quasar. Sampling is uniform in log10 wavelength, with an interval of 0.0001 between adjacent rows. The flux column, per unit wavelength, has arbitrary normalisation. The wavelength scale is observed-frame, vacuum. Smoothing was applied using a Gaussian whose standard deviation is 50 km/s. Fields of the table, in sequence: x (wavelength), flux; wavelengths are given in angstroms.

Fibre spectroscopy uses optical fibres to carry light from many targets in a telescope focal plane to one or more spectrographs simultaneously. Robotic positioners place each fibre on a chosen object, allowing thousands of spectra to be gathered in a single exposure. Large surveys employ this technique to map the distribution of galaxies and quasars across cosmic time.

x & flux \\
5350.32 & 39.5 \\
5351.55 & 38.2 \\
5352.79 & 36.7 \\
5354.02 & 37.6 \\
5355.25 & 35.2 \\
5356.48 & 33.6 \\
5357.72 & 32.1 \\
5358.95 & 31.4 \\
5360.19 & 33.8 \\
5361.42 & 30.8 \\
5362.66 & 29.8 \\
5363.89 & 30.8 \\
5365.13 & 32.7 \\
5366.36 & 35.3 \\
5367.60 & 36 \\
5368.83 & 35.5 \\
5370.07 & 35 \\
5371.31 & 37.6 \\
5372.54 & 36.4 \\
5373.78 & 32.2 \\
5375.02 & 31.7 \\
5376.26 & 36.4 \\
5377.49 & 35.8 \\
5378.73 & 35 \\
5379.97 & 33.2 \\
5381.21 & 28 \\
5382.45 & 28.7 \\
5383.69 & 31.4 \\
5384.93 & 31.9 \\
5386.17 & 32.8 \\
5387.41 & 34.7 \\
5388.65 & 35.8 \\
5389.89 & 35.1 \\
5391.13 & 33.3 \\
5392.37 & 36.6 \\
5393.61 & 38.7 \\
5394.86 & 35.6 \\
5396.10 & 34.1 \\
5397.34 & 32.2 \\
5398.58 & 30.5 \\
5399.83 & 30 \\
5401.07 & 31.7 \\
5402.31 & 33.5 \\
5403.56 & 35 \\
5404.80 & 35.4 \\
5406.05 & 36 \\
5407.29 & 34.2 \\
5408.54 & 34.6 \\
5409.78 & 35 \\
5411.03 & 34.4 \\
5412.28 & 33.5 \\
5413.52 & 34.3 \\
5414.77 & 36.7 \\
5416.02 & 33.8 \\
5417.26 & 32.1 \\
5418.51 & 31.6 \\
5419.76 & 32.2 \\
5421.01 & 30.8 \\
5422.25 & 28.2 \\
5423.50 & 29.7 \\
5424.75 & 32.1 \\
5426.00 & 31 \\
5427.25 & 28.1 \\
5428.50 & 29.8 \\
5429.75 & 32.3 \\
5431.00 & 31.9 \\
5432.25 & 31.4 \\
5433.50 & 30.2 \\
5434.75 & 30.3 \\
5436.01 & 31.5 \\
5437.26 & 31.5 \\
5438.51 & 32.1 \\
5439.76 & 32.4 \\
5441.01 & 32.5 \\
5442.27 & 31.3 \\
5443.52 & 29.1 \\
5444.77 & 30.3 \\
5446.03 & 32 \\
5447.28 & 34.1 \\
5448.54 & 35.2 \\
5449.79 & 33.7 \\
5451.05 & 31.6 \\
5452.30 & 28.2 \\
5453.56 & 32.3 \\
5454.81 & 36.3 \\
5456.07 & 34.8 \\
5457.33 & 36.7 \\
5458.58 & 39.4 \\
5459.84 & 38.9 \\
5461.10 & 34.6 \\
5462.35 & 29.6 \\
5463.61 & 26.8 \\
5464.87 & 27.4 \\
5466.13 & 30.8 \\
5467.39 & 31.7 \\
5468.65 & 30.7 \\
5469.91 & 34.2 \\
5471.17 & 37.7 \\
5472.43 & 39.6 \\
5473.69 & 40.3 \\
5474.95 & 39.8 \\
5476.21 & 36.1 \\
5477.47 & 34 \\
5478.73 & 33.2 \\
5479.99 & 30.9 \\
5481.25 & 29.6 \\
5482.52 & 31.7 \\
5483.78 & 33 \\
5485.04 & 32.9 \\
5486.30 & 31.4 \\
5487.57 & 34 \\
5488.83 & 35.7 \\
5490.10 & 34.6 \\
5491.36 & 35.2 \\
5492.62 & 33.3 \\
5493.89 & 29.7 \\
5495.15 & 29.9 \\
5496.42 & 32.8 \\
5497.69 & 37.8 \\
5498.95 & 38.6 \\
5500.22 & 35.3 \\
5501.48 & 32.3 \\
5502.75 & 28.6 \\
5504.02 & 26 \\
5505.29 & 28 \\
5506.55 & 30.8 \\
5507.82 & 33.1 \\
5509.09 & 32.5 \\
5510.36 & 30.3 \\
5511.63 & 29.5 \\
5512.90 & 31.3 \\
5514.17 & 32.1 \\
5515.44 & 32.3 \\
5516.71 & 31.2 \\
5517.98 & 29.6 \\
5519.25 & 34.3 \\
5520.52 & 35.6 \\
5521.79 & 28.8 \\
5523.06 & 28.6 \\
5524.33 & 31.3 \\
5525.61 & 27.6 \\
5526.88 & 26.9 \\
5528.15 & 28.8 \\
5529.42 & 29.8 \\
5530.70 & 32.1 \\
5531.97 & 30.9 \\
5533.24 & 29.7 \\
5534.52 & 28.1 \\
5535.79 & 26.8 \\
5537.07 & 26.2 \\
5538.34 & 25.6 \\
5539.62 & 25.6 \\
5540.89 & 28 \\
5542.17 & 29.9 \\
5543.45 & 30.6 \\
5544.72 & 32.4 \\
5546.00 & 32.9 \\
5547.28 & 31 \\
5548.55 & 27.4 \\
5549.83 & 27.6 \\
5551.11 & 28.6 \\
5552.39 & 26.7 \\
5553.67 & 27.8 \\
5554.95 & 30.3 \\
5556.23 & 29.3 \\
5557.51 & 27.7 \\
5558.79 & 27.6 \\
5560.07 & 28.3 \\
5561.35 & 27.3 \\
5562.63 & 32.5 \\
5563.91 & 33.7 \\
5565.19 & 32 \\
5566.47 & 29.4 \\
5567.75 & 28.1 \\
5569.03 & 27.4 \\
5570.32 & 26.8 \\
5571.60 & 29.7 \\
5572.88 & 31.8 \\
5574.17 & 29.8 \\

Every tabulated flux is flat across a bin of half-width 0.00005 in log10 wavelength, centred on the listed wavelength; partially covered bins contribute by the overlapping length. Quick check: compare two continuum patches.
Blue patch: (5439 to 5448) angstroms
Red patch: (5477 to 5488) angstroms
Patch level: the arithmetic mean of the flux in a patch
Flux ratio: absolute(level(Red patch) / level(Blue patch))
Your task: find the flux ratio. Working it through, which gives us 1.02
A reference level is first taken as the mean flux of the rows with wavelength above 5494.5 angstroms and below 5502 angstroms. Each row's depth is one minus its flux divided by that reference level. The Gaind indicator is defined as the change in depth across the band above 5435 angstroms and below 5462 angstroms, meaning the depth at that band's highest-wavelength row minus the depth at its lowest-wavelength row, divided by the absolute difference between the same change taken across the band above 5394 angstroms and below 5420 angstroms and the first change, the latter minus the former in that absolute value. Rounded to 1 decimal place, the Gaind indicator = -0.5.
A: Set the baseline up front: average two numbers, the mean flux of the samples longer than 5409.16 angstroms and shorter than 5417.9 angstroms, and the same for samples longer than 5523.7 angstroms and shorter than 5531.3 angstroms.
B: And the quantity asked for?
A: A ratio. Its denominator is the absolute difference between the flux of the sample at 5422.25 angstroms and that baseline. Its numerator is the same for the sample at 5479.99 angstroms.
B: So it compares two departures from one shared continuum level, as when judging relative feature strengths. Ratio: 0.3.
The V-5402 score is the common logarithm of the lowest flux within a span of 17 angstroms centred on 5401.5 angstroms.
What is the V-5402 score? 1.48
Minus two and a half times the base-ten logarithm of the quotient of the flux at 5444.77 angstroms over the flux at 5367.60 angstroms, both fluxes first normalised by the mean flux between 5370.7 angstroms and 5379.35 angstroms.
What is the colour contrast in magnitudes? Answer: 0.19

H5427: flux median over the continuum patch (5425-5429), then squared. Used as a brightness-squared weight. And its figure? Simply 888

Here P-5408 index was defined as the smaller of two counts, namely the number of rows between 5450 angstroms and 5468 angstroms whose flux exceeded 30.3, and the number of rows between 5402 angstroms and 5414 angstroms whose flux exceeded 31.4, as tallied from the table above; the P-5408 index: 10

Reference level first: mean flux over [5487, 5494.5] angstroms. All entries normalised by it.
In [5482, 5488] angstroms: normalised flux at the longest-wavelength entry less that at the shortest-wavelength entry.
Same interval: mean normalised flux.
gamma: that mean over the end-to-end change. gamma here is 14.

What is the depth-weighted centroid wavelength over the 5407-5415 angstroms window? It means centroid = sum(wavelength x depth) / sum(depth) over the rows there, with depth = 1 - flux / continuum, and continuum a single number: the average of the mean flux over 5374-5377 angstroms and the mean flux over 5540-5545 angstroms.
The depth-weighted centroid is 5411.4 angstroms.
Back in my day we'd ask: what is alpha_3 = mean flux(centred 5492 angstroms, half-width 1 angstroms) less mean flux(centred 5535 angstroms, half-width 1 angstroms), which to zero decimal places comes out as 7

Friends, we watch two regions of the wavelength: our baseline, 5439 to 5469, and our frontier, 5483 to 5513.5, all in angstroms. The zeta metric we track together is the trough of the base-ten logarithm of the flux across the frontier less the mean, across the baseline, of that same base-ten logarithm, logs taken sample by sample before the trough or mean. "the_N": -0.095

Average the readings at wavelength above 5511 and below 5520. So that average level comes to 31.5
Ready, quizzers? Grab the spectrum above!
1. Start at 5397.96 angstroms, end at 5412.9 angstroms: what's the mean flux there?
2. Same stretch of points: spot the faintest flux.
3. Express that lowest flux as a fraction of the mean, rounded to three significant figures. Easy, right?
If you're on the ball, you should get 0.892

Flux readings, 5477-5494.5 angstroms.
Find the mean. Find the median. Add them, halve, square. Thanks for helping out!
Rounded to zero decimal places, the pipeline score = 1086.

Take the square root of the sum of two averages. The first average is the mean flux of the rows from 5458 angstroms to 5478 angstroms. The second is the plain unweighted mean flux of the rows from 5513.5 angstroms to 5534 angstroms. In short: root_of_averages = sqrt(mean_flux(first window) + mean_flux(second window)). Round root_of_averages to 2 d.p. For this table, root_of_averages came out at 8.07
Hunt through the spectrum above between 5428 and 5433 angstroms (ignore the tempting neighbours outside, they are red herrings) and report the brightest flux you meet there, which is 32.3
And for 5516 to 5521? 35.6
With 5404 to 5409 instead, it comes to 36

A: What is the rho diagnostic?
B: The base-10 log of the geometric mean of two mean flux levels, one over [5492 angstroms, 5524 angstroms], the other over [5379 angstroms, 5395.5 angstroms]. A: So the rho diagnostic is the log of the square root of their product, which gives 1.51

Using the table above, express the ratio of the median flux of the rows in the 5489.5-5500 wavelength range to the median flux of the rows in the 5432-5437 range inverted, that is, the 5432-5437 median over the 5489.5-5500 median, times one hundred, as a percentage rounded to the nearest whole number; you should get 91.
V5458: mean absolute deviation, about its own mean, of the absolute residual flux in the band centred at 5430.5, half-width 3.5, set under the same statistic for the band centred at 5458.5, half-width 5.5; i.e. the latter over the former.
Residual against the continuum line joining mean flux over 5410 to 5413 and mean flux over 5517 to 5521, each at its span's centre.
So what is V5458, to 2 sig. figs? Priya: 1.4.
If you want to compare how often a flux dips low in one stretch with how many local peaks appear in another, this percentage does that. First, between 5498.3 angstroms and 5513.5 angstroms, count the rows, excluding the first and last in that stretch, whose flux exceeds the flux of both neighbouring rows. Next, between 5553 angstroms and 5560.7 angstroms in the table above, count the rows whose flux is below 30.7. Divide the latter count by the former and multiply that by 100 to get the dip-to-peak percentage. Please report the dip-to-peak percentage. 600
